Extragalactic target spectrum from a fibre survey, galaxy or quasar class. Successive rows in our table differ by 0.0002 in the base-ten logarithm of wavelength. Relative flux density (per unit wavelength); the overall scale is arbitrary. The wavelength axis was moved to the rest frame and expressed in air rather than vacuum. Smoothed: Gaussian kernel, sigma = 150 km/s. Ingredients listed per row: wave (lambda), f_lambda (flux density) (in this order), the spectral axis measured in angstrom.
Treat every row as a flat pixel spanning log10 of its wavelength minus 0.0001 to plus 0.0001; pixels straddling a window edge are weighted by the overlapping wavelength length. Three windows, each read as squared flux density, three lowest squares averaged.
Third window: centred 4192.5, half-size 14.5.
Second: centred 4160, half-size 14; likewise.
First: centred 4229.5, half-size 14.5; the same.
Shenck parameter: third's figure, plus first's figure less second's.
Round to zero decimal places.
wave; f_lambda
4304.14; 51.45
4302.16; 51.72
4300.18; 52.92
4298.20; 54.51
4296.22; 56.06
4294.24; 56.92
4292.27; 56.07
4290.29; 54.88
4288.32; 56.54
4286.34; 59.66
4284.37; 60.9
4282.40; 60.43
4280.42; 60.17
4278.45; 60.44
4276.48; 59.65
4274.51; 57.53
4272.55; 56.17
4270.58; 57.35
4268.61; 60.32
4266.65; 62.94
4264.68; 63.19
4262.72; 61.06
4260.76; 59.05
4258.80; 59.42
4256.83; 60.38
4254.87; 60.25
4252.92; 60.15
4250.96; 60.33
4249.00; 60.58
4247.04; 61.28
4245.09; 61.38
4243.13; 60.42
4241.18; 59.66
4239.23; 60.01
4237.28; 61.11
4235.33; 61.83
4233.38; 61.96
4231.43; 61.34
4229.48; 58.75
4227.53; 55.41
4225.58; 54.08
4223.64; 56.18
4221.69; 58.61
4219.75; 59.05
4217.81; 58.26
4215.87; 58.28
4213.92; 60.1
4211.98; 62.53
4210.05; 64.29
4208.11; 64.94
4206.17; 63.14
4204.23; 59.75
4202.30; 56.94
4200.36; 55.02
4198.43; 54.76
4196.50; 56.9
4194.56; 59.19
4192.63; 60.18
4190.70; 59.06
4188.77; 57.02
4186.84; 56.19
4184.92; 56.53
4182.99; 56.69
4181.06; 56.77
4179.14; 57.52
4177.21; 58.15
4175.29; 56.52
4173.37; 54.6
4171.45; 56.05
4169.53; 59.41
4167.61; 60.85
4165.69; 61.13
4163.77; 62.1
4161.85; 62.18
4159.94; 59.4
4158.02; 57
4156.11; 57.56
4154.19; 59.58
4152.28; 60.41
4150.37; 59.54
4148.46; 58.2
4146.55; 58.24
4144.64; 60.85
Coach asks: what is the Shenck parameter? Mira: 2988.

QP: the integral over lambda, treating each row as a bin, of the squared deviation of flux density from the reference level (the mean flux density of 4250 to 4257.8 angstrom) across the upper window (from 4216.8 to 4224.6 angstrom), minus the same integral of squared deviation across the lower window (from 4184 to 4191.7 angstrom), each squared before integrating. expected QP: -34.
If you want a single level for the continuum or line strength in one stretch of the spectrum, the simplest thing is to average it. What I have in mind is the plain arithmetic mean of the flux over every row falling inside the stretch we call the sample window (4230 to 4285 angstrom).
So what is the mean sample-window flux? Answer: 60.3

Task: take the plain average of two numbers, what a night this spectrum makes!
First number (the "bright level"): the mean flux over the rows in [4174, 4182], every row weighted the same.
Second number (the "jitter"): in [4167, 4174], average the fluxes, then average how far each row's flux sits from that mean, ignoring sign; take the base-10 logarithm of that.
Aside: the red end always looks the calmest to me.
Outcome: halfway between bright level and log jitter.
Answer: 28.8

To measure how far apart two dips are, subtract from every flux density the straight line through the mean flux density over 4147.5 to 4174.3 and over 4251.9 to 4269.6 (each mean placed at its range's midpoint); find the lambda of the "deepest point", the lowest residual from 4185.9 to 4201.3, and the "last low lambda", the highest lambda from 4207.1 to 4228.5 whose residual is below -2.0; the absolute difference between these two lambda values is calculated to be 29.1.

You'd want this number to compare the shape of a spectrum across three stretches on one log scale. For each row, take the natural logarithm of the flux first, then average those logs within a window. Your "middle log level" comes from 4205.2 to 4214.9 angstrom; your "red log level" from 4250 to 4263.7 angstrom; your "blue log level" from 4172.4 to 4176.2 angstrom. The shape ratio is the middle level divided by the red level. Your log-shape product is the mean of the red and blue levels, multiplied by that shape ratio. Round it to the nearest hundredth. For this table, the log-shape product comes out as 4.10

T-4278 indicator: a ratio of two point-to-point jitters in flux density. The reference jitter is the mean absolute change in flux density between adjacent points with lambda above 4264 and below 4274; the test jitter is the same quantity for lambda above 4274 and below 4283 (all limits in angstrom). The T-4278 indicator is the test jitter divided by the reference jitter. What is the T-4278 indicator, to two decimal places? 0.49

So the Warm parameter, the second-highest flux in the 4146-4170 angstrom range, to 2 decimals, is 62.10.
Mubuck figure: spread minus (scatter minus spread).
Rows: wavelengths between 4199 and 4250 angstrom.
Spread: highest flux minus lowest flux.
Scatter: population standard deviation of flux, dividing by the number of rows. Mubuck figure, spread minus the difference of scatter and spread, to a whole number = 19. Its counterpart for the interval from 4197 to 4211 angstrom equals 16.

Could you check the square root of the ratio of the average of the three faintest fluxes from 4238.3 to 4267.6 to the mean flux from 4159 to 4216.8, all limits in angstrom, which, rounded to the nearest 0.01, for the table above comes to 1.00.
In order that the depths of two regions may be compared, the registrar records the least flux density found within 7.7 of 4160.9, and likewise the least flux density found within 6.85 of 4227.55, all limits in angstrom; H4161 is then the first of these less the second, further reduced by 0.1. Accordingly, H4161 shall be 3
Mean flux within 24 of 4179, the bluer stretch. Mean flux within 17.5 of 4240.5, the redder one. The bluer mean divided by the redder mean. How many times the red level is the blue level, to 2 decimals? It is 0.97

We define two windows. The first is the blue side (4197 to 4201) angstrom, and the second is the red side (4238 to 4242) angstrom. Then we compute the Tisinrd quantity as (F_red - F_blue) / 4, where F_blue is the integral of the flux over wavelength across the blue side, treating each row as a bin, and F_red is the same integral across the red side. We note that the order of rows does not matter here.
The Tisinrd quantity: 5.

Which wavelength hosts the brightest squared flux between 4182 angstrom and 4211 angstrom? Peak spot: 4208.11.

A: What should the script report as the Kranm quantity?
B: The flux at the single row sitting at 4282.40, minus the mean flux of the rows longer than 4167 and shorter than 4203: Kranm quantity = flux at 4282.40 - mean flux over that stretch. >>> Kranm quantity 3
